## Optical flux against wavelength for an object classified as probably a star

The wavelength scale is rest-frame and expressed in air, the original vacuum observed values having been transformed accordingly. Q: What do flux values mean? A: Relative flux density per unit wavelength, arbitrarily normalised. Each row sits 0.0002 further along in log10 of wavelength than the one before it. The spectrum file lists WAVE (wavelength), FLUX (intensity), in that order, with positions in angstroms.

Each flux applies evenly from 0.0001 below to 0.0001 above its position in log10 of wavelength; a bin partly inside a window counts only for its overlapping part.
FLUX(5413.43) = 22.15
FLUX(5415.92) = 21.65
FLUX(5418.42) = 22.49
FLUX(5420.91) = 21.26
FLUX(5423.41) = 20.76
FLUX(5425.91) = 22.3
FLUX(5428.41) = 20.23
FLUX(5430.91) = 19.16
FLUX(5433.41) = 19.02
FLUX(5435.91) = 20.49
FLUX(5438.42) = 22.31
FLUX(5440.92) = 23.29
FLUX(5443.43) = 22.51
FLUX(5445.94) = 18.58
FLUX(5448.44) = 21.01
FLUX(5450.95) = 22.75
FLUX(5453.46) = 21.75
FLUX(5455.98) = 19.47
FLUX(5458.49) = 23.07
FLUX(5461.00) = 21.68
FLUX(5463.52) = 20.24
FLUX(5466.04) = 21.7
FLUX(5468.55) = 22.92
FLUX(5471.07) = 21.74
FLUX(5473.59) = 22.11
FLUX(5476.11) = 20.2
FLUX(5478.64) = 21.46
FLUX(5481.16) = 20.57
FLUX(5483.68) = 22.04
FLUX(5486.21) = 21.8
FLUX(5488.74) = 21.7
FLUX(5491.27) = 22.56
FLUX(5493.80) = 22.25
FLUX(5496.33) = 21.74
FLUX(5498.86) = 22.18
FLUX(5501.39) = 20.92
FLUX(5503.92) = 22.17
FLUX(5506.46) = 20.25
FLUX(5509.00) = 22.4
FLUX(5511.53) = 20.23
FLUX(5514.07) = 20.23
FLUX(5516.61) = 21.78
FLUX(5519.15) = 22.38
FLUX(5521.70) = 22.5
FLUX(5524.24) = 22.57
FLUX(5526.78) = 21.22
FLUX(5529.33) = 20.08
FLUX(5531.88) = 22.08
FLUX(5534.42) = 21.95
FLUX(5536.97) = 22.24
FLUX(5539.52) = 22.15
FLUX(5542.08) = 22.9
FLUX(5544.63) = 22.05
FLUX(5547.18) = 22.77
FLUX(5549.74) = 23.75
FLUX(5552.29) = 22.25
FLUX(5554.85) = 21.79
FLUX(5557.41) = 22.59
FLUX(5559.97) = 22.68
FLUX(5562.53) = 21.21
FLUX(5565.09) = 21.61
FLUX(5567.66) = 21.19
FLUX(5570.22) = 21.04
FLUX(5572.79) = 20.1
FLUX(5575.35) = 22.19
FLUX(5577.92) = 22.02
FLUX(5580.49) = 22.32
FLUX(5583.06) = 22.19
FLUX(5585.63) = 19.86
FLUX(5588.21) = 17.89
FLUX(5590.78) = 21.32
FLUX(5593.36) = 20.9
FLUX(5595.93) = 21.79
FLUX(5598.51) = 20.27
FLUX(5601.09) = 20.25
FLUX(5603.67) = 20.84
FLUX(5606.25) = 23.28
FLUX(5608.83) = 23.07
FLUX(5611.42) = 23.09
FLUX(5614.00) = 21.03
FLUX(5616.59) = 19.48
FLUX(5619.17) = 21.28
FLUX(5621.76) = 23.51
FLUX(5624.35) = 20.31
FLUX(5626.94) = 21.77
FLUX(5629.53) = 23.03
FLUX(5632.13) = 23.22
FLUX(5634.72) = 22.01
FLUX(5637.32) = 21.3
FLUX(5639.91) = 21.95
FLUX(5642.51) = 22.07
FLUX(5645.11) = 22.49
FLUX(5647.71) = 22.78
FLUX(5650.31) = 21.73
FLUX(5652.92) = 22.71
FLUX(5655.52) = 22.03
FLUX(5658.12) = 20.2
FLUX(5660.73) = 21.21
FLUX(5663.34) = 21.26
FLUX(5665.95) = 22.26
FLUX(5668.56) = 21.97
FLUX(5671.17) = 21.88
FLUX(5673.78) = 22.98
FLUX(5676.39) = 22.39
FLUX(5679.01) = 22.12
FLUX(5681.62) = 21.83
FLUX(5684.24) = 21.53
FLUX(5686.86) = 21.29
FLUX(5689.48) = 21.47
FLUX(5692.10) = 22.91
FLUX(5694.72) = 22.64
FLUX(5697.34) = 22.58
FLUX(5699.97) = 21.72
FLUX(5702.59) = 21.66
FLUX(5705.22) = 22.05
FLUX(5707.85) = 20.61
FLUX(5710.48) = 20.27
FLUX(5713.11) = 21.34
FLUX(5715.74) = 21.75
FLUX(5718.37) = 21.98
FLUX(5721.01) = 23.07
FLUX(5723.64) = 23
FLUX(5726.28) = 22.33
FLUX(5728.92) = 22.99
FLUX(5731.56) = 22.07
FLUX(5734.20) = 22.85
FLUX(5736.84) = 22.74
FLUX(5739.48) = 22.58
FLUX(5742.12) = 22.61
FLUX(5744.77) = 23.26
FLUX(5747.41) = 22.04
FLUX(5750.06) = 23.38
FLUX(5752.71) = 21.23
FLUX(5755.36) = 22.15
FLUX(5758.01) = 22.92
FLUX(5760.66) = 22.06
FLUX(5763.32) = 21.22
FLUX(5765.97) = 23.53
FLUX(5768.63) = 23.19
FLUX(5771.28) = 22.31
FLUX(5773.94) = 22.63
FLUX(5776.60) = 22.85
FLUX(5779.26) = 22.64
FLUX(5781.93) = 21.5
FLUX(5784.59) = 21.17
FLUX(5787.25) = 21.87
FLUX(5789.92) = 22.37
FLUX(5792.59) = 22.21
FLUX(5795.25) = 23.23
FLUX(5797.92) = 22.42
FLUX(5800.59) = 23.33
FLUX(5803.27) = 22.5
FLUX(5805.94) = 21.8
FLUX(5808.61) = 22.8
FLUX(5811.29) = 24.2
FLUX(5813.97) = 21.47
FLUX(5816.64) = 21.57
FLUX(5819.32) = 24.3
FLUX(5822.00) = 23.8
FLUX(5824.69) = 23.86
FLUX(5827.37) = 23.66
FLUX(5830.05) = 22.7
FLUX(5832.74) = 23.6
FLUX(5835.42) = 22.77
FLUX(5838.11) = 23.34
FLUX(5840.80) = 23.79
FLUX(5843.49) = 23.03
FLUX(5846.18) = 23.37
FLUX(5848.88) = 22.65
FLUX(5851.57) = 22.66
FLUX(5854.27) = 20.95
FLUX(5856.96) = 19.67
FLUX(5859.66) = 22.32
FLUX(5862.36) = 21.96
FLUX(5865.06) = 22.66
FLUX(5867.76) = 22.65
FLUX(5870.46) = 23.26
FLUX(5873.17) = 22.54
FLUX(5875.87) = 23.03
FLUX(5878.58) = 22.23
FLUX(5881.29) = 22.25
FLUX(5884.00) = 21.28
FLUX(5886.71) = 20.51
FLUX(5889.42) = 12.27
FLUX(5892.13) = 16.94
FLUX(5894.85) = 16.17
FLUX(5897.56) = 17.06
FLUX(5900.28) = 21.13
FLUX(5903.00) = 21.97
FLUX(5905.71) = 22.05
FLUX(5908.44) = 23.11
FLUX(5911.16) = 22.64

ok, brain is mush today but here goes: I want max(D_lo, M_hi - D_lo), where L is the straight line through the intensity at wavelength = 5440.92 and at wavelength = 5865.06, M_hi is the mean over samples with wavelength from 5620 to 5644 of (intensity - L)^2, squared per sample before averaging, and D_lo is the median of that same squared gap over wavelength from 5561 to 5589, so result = 3.6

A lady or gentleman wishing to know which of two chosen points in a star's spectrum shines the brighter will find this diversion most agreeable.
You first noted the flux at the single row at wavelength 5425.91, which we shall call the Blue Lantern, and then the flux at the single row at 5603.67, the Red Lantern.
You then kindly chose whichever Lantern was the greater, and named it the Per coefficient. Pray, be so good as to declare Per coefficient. 22.3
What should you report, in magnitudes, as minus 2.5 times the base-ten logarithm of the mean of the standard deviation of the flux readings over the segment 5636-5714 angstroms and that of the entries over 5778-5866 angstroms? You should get 0.2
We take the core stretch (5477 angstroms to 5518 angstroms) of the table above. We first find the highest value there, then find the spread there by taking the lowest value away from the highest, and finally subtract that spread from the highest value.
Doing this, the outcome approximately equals 20.2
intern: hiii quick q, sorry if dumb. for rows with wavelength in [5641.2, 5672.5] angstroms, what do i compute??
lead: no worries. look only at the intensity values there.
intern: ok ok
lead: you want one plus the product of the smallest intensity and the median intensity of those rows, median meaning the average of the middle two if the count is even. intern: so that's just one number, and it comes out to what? 445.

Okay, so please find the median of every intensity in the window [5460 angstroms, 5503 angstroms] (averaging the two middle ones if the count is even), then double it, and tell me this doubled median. 43.5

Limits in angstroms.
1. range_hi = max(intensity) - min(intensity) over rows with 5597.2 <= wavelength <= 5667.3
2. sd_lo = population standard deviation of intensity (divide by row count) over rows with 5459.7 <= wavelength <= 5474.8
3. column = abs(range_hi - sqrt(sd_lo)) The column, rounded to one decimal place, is 3.1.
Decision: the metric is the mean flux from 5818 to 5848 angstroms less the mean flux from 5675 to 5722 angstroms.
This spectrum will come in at 1.6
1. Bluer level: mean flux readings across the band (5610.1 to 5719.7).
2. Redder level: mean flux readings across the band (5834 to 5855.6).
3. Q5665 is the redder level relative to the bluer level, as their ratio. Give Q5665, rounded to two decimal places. 1.04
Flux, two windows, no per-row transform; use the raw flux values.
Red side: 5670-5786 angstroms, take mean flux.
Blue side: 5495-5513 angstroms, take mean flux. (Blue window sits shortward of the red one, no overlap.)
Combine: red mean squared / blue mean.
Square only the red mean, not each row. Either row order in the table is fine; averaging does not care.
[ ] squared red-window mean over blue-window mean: 23.0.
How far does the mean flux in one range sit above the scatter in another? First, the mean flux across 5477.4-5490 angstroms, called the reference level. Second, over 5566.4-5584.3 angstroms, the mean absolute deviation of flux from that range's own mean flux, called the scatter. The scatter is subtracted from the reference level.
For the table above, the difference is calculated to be 20.8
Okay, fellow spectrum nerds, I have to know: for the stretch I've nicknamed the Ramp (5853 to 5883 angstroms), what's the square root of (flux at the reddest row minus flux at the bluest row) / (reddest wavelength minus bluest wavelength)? 0.22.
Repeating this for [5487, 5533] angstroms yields 0.09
